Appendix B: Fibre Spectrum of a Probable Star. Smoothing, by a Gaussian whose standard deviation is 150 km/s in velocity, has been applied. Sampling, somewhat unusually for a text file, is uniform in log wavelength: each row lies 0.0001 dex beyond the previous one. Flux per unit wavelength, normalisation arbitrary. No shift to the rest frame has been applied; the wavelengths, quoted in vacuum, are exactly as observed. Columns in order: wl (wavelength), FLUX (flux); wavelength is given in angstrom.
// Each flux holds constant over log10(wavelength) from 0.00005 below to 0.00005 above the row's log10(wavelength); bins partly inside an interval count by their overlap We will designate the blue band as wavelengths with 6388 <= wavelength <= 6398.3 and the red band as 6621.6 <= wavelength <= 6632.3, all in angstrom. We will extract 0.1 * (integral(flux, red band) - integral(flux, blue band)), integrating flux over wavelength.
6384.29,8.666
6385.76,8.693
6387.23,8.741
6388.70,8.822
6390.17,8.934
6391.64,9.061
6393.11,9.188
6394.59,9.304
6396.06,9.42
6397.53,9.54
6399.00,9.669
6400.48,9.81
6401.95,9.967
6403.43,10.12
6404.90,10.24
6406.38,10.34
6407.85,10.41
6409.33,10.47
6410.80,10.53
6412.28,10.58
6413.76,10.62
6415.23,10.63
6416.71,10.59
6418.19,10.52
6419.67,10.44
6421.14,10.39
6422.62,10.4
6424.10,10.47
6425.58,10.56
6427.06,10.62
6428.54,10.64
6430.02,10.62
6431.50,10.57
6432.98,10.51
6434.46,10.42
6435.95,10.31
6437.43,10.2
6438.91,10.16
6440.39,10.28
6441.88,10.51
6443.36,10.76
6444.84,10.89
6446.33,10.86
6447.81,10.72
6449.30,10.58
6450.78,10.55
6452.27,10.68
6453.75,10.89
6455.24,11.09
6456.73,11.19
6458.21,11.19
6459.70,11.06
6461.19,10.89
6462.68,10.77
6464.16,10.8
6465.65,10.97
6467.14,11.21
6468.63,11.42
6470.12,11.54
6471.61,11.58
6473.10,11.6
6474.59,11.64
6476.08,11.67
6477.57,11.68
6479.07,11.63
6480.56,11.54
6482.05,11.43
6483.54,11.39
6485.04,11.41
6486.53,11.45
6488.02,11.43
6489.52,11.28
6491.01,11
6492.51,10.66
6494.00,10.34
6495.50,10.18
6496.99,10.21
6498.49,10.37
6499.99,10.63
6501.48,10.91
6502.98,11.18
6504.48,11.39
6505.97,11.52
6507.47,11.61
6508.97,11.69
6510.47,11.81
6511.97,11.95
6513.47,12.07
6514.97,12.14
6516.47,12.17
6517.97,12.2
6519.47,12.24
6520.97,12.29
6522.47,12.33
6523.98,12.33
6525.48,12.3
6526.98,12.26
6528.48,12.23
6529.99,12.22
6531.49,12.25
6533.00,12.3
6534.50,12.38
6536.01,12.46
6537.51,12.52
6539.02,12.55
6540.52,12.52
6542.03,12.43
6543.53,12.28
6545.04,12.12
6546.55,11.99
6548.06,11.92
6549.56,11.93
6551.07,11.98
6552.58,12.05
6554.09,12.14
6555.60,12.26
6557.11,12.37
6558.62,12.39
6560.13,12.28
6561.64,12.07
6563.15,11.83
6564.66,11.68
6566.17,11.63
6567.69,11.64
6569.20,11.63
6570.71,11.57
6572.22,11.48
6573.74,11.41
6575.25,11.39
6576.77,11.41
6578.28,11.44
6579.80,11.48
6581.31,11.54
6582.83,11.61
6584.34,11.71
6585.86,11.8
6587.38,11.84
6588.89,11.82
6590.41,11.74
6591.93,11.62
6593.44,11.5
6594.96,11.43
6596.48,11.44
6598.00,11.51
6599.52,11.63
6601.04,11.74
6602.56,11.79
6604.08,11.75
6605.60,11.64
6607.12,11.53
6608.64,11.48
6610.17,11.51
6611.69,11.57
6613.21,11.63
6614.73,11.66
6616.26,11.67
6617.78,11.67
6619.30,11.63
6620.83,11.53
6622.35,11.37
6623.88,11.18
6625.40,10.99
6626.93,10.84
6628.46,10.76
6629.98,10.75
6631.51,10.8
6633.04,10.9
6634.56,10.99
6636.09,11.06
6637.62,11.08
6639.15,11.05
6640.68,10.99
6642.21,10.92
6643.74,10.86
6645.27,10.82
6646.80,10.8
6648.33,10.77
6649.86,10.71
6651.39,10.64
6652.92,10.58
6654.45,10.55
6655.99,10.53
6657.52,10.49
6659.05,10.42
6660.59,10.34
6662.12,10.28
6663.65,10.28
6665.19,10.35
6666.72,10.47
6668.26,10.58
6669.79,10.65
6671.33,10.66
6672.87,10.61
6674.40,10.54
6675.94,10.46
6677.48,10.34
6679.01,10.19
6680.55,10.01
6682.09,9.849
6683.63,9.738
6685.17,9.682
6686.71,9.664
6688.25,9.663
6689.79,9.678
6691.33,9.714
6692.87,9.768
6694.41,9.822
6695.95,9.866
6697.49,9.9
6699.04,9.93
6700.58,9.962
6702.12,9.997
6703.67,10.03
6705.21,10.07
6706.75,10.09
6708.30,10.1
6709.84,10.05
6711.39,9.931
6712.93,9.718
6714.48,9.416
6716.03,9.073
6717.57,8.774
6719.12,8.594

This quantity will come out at 2.2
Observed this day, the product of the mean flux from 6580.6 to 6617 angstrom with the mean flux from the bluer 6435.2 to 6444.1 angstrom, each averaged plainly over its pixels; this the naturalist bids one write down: 121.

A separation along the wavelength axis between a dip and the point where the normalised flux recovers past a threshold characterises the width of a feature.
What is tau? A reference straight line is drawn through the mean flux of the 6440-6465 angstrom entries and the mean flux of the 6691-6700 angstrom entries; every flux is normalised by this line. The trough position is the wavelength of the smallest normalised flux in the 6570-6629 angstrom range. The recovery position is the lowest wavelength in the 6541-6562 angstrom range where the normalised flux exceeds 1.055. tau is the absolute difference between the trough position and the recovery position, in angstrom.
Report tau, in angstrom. 86.4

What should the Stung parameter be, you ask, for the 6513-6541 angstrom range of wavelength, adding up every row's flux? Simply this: 234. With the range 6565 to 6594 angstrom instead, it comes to 220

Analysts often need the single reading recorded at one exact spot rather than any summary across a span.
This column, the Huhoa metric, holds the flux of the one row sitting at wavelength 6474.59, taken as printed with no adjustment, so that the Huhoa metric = 11.64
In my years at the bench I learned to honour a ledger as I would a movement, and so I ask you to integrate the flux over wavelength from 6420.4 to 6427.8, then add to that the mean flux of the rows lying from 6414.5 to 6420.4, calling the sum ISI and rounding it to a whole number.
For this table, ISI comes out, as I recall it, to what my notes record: 88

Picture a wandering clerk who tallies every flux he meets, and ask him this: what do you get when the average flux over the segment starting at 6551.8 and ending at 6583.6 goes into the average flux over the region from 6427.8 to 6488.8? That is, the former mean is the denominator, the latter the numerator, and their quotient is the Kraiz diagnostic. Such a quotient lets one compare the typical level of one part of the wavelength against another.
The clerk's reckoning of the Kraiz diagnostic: 0.93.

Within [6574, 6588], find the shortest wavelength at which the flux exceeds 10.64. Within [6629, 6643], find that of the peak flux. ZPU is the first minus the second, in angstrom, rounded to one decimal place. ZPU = -62.4 angstrom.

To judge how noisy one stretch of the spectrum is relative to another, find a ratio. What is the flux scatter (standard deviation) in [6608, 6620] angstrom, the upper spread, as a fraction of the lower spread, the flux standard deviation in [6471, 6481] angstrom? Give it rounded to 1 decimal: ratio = 1.5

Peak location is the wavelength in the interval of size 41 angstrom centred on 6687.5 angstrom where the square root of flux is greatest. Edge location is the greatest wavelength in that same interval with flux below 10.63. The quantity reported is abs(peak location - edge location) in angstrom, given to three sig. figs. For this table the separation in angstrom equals 35.4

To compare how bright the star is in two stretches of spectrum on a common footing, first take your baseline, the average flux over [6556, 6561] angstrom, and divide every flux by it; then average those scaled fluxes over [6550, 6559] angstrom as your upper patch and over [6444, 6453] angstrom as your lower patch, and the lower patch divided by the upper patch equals 0.88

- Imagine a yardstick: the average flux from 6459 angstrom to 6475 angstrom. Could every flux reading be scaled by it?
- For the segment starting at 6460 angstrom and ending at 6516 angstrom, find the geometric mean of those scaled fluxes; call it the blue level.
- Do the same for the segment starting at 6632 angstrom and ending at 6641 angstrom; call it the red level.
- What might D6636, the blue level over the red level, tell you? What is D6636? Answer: 1.02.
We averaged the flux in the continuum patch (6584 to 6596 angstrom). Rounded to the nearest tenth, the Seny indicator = 11.7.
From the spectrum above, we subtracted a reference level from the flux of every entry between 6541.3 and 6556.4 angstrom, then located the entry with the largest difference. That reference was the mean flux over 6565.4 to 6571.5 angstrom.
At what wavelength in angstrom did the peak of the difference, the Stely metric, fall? 6542.03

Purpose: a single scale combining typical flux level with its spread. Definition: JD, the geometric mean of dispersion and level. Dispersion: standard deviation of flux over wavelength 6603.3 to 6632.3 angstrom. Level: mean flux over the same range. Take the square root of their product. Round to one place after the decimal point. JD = 2.0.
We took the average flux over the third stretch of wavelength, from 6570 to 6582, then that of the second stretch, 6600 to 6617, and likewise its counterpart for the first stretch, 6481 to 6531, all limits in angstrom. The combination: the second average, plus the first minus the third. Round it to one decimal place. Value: 11.7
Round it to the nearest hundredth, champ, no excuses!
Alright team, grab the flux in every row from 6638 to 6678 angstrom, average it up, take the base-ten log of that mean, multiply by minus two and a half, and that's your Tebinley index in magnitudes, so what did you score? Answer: -2.56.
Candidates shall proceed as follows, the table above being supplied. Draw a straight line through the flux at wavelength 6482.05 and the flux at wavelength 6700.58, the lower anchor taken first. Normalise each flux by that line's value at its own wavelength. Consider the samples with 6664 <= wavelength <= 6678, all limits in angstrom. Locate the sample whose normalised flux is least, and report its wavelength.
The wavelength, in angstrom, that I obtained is 6665.19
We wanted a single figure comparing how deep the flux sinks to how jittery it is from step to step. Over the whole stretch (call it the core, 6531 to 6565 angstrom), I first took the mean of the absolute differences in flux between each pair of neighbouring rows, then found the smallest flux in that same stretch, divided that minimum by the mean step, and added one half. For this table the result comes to 122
